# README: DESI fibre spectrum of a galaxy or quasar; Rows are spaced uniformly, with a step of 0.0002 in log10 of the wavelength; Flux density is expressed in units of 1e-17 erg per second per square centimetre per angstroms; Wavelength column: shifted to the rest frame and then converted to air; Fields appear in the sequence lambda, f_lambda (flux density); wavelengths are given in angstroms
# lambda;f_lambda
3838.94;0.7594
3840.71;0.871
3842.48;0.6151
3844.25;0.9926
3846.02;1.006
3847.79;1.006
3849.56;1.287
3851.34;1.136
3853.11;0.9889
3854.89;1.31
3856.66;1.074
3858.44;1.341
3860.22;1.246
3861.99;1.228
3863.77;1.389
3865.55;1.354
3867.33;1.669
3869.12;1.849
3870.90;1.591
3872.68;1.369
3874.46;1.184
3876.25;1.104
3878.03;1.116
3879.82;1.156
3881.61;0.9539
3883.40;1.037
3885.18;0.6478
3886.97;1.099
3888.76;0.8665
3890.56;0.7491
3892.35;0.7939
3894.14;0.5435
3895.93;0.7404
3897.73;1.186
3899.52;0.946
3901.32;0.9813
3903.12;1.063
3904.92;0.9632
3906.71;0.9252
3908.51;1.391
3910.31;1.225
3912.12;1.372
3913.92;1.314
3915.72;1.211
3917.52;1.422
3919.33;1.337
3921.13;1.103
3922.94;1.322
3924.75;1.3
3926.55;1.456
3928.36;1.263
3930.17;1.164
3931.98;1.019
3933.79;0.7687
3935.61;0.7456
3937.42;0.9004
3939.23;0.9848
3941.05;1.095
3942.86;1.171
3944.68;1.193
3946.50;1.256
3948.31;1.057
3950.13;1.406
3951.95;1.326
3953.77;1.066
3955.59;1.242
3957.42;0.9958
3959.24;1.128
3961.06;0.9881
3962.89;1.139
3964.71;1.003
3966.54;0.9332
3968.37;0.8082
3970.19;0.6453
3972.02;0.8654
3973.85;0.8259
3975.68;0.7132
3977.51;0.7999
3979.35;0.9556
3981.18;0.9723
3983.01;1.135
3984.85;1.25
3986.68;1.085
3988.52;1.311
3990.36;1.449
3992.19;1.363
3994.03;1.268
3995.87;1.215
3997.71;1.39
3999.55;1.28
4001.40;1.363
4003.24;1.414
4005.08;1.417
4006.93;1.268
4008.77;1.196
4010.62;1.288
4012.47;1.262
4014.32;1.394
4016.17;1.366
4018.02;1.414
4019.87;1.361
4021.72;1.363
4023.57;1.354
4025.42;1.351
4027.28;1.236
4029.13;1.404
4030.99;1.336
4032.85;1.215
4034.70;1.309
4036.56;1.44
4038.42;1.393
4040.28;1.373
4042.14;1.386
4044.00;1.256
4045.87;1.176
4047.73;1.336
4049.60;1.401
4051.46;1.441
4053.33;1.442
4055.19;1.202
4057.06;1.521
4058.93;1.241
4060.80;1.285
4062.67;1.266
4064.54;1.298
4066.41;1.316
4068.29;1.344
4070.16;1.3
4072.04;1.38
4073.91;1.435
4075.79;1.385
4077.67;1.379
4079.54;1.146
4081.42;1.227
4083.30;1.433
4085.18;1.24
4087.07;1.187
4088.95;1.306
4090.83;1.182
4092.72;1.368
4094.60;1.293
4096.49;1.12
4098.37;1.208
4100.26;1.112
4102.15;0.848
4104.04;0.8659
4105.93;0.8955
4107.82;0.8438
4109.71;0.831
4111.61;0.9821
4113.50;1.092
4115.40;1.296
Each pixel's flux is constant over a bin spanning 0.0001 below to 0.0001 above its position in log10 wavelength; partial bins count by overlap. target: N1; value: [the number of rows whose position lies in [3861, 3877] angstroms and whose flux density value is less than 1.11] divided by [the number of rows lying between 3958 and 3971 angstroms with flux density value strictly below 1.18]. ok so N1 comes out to 0.14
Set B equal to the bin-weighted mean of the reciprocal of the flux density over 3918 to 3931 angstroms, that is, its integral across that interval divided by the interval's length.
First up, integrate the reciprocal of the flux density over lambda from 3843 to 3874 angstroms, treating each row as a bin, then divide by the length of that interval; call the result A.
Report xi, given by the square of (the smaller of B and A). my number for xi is 0.6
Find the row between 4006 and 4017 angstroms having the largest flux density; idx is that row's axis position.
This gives 4014.32 angstroms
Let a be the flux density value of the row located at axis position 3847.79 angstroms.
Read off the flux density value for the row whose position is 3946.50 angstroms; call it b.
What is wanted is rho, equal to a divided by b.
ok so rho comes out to 0.8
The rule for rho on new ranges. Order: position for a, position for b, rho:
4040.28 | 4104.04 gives 1.6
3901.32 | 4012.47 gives 0.8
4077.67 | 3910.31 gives 1.1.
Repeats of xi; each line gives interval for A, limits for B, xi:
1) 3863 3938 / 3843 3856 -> 0.9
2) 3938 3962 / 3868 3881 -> 0.6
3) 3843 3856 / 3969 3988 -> 0.9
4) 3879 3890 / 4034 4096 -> 0.6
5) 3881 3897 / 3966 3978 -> 1.6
